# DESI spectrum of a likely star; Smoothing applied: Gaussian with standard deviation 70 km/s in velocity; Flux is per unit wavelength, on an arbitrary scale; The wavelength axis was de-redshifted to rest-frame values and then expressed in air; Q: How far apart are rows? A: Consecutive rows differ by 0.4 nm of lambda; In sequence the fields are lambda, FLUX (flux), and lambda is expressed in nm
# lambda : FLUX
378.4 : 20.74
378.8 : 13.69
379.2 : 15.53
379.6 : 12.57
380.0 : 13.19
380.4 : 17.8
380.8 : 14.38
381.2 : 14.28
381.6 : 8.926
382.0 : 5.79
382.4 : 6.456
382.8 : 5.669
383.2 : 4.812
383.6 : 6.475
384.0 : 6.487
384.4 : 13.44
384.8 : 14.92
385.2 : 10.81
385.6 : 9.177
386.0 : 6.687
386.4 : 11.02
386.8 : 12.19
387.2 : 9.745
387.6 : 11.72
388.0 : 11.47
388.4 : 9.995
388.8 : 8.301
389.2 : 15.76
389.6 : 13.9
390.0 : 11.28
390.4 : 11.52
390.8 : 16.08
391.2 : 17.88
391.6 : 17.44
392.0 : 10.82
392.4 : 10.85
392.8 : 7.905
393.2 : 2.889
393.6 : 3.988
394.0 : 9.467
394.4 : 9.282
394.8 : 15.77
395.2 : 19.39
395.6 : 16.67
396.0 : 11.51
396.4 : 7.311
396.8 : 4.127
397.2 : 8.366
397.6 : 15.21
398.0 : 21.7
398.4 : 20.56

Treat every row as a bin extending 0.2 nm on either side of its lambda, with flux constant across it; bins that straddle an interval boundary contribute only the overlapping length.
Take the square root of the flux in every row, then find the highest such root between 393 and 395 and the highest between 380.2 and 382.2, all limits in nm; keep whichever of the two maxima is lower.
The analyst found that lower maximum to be 3.97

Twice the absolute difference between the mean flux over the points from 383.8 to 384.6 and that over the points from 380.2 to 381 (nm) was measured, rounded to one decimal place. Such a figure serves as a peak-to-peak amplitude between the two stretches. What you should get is 12.3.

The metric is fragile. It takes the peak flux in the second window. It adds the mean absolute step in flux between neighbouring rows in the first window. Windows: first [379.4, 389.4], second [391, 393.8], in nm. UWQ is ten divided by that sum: 0.492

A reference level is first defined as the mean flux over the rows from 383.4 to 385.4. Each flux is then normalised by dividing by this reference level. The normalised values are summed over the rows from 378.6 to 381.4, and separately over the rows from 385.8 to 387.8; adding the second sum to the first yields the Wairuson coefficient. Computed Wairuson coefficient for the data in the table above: 14.7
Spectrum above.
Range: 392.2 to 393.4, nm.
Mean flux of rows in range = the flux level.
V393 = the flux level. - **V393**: 7.2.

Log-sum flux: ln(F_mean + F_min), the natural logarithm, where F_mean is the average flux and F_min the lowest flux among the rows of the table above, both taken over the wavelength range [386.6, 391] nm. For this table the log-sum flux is 3.01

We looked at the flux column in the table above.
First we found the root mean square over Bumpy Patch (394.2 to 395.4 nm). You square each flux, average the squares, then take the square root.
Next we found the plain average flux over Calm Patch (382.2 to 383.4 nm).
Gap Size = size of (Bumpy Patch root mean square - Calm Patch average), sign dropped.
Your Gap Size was 10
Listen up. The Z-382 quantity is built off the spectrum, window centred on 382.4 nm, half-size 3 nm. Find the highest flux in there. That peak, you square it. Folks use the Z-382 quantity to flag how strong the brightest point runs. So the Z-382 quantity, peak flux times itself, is 317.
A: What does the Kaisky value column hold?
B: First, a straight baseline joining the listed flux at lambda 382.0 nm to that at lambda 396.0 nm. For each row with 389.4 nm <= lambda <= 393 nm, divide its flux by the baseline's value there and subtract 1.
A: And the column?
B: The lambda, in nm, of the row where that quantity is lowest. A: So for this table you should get 392.8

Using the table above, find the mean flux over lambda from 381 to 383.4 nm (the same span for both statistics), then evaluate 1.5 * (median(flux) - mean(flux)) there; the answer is -2.3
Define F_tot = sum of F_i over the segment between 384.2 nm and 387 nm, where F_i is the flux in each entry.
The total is 78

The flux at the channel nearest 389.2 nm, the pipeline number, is 15.76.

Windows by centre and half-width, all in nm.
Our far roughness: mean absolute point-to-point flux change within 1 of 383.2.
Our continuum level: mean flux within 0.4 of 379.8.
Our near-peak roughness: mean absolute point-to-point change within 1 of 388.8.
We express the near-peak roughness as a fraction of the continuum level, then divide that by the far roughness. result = 0.292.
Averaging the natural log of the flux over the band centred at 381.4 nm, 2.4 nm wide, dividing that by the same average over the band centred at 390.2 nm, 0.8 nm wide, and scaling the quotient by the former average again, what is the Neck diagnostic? 2.24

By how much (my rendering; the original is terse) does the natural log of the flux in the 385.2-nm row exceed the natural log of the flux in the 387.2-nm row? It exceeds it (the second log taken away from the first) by 0.1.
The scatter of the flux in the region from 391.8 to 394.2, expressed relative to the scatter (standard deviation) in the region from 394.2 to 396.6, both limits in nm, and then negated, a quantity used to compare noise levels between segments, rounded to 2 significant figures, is -0.74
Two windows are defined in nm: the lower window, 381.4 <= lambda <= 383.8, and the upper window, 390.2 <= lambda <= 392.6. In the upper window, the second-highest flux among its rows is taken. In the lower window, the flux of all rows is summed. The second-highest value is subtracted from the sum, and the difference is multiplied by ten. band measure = 207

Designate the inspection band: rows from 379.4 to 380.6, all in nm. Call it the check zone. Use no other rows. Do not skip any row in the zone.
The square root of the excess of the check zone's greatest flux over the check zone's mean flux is 1.8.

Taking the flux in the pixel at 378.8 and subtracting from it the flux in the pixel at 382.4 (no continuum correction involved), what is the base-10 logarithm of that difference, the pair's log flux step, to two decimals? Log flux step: 0.86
